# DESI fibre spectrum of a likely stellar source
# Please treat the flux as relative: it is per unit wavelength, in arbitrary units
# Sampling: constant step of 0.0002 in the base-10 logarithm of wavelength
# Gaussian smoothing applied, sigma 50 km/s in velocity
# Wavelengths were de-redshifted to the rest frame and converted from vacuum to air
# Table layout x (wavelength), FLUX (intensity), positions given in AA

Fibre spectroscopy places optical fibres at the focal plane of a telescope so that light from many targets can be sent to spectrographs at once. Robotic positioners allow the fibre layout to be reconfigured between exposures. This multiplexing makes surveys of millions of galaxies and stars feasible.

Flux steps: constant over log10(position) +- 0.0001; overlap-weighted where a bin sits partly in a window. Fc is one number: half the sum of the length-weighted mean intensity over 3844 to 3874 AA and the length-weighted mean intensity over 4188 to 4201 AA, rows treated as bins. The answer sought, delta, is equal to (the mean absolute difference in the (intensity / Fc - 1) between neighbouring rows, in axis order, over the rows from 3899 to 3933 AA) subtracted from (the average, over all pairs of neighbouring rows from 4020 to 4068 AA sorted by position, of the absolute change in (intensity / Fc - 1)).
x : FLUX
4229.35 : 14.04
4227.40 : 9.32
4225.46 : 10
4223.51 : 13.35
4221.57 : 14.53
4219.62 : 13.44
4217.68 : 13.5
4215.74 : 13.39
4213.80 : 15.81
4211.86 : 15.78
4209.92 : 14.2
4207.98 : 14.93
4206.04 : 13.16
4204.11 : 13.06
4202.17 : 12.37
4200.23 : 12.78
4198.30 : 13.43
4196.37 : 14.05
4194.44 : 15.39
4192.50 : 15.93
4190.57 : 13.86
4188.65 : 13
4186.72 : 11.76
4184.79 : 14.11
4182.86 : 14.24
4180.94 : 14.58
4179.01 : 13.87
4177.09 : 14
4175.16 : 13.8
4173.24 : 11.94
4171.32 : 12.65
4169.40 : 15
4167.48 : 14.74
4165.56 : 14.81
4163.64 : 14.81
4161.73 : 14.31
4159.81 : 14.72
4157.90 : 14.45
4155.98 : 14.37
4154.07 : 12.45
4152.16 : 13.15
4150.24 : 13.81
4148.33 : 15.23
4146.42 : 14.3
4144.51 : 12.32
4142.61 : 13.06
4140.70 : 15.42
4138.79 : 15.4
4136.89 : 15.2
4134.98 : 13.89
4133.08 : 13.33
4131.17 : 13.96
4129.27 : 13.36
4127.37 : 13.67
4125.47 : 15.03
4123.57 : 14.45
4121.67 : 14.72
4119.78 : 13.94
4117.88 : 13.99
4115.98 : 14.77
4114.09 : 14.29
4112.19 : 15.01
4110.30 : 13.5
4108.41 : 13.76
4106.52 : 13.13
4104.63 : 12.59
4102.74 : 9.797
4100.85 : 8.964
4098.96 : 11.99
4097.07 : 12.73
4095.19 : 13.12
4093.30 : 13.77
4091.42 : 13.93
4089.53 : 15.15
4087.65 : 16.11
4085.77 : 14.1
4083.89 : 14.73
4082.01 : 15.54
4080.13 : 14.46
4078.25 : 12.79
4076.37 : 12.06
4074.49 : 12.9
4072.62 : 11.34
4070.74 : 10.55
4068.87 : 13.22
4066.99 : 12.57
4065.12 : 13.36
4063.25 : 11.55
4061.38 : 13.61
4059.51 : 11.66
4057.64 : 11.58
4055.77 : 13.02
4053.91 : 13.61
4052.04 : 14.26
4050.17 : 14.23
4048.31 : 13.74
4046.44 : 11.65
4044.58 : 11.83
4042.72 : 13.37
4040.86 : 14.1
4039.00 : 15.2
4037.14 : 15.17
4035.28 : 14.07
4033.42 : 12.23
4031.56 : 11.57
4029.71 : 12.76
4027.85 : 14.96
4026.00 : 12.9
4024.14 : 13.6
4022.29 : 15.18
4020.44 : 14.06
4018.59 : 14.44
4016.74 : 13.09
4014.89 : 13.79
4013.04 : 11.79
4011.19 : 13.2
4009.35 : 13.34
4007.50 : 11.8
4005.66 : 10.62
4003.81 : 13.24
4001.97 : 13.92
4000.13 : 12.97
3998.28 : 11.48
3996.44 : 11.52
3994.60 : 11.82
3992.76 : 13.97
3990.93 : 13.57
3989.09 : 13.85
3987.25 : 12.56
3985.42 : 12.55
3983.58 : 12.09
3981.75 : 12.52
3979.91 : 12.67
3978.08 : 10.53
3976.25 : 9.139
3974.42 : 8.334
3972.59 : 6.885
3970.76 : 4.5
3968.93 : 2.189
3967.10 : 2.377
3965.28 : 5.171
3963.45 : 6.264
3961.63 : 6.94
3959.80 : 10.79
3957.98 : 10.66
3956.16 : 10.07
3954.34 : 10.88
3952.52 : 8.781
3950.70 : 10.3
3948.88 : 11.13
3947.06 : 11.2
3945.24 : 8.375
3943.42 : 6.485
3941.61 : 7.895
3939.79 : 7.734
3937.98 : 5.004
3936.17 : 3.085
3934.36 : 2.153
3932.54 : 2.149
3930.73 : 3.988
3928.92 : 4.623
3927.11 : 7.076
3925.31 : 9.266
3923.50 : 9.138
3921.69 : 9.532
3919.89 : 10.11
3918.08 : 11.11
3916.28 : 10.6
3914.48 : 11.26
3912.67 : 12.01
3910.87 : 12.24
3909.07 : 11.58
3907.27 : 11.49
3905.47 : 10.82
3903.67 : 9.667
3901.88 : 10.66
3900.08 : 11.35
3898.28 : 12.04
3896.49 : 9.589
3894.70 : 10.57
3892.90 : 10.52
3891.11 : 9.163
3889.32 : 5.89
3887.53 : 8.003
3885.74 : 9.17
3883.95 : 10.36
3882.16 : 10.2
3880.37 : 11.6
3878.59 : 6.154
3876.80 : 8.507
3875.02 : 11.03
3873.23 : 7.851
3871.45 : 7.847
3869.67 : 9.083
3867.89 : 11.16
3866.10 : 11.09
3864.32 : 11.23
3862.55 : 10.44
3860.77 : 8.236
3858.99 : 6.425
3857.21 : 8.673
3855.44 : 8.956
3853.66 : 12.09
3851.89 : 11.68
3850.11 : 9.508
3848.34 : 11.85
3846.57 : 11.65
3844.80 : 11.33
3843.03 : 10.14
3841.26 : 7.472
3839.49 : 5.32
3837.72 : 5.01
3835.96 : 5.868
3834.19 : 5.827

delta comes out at 0.021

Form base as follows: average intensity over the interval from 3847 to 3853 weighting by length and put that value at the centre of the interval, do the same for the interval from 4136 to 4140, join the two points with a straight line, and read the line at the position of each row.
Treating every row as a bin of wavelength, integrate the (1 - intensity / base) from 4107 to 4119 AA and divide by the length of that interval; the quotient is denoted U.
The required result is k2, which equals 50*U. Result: 3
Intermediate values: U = 0.05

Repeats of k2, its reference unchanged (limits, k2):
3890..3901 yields 6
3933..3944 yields 29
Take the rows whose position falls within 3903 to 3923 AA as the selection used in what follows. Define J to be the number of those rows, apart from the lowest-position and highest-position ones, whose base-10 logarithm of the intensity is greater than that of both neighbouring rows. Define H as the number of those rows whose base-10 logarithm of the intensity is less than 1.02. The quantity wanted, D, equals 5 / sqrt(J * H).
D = 2.0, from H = 3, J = 2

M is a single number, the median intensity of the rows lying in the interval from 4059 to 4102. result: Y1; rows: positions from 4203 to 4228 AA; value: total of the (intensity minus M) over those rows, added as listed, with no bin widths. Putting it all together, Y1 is 4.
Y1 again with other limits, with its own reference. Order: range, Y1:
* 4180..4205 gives 8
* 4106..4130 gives 13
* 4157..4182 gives 13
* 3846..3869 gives -38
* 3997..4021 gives -3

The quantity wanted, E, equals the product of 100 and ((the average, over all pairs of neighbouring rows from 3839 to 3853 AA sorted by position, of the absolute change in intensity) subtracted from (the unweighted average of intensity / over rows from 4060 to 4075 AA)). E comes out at 1081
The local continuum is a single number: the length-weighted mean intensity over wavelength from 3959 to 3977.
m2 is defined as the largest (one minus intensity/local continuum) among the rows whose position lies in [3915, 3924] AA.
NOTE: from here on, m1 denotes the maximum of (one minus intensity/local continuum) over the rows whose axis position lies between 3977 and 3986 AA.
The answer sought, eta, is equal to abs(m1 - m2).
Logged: 0.22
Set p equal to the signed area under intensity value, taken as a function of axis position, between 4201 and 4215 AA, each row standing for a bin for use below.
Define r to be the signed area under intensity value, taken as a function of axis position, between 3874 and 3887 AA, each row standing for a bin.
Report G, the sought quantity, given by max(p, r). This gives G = 198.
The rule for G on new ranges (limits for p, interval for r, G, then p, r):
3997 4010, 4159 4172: 188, 162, 188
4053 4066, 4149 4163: 195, 164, 195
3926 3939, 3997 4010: 162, 54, 162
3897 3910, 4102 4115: 172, 144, 172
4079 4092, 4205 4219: 201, 193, 201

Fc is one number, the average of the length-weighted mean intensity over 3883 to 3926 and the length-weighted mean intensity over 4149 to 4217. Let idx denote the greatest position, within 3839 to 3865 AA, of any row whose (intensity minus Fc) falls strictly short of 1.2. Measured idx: 3864.32 AA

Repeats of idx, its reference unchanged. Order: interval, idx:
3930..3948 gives 3947.06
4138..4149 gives 4144.51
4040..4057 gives 4055.77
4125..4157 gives 4154.07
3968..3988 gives 3987.25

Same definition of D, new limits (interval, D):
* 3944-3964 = 1.2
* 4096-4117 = 2.5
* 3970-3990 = 2.5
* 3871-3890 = 1.0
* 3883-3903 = 1.4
